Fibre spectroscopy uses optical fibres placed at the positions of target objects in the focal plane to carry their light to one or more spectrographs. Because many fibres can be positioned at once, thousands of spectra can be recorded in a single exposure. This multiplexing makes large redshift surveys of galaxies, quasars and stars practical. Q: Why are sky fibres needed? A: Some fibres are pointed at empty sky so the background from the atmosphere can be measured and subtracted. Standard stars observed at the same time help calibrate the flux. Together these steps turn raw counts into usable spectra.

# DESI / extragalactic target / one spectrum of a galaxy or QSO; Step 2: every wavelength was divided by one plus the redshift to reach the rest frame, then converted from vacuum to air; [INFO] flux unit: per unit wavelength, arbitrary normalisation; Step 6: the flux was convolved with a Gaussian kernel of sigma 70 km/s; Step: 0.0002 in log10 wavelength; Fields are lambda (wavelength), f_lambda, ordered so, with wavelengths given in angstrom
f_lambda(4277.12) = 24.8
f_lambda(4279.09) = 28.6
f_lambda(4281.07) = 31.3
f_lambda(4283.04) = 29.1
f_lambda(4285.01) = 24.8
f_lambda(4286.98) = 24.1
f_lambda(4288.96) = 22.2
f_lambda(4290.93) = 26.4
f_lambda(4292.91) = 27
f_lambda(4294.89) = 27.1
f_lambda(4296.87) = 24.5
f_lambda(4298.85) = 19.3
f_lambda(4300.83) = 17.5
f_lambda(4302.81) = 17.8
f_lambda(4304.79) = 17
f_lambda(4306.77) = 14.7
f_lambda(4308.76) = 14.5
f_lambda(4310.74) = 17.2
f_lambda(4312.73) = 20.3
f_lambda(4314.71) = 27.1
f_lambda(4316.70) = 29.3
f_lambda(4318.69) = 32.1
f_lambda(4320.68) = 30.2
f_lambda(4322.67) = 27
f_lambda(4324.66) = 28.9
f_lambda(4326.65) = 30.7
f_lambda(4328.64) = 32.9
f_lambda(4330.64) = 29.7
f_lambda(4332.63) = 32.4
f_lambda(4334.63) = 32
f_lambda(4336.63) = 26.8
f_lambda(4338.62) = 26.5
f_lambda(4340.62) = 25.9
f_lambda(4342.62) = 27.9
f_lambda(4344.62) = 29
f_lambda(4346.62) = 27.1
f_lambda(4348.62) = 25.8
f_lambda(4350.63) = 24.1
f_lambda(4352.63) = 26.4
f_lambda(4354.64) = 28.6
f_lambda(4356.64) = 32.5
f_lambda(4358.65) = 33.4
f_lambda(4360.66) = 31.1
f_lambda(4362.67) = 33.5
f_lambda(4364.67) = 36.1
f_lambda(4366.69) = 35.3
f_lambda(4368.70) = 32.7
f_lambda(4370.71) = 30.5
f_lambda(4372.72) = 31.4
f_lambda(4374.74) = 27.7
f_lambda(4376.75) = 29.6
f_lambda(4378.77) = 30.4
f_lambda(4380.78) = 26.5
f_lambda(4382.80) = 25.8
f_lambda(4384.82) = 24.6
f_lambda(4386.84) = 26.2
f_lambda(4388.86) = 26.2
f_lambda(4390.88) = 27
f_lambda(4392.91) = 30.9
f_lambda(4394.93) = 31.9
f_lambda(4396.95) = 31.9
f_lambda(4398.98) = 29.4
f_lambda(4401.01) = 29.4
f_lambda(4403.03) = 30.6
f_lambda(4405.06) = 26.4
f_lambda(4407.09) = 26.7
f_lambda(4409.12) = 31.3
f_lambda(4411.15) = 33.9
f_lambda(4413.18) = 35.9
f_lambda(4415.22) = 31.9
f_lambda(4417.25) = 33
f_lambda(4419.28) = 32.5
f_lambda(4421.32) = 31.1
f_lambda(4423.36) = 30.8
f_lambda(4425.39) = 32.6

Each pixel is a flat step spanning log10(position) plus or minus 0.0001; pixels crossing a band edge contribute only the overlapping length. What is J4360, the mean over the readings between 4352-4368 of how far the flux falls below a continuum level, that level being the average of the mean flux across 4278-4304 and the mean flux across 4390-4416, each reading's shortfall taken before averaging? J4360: -5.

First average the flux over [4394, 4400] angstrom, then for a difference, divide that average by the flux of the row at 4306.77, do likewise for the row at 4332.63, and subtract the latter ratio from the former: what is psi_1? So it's 1.2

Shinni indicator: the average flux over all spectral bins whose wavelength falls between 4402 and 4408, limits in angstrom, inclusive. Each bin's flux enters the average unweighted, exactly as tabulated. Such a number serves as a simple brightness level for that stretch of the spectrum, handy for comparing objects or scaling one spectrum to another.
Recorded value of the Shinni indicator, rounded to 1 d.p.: 27.9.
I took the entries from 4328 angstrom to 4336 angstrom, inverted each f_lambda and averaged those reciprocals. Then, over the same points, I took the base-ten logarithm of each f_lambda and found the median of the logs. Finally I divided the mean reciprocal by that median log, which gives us 0.021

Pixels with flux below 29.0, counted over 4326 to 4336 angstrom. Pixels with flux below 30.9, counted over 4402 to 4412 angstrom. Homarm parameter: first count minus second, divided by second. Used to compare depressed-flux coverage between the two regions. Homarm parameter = -1.0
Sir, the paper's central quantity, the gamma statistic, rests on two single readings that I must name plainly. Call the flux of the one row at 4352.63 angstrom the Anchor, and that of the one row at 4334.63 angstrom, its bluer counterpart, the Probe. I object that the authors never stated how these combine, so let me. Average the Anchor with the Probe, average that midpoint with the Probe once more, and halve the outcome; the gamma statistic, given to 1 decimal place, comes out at 15.3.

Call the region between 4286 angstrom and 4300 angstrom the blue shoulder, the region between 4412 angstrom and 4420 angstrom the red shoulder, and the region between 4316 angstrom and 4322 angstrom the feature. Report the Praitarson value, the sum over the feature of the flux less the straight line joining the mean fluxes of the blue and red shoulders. 13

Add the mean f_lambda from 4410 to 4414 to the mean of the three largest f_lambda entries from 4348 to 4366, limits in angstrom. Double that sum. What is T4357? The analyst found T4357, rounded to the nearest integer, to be 138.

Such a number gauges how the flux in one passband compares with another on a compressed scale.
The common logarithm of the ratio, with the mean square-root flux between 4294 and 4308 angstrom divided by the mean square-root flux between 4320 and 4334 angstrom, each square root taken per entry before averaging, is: -0.10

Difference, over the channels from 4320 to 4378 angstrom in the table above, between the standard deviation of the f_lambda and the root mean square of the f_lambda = -27.0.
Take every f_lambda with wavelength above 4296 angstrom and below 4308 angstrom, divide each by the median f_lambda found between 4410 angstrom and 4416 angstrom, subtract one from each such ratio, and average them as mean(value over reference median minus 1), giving -0.46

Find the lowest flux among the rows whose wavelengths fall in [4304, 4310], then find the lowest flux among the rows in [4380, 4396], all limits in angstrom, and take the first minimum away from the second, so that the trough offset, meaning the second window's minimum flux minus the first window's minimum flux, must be 10.1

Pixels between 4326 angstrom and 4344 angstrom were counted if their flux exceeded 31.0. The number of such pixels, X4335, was 3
